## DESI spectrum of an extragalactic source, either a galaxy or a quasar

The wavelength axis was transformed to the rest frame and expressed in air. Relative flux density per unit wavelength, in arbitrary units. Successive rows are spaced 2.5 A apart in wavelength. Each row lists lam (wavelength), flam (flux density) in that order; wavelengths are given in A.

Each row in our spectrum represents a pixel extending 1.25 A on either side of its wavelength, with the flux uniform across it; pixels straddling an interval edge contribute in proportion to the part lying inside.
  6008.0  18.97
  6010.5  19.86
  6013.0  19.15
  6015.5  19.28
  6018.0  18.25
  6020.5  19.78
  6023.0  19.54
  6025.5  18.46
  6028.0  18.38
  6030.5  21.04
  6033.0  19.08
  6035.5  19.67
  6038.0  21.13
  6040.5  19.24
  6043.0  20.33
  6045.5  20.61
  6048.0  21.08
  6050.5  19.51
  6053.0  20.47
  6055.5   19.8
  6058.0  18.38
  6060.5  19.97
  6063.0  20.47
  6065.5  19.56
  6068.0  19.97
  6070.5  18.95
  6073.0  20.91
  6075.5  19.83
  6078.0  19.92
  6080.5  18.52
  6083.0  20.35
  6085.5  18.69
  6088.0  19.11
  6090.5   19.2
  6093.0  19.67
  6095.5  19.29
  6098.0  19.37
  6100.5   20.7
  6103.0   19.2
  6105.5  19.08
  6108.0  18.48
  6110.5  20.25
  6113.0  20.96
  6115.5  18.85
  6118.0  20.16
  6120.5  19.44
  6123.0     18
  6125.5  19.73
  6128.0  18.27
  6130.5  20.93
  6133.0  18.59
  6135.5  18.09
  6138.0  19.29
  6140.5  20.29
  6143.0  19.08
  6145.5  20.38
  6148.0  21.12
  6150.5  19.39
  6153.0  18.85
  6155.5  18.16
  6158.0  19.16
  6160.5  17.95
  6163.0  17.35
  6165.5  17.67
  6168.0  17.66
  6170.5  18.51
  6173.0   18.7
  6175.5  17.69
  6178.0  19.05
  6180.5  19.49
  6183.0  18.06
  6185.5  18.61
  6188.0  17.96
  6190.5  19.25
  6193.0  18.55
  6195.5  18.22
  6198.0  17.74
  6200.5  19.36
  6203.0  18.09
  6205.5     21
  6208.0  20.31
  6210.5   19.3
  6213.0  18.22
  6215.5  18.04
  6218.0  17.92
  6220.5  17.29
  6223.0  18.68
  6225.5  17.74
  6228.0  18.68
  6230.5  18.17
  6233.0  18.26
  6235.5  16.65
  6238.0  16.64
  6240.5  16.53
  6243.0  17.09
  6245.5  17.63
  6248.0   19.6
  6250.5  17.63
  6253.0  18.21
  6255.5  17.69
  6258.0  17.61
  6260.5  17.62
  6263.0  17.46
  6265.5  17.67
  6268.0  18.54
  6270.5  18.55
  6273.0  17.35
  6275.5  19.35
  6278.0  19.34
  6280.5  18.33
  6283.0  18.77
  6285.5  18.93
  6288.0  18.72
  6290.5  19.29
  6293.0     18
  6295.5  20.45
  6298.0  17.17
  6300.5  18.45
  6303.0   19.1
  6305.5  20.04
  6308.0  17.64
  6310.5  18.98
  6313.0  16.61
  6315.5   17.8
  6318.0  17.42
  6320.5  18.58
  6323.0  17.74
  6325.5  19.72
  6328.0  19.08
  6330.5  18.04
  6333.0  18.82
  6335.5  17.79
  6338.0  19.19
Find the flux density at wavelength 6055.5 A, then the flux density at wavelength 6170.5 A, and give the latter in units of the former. 0.93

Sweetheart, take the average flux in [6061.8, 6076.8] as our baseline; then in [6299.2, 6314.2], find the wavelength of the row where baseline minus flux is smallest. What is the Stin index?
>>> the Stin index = 6305.5 A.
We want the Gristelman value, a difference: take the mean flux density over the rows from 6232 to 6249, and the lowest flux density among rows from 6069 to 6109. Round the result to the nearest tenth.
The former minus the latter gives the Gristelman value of -1.0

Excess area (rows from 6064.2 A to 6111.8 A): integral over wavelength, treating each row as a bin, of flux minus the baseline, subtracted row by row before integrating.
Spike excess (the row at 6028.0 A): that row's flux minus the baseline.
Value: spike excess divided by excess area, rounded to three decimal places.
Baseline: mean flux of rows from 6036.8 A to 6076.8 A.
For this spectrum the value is 0.071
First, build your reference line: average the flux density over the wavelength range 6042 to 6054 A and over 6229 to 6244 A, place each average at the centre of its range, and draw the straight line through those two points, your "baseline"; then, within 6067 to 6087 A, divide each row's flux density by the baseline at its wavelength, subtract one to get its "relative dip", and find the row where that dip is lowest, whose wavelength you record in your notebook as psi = 6080.5 A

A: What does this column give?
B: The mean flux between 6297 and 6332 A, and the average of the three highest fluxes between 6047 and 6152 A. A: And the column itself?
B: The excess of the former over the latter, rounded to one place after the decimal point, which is -2.7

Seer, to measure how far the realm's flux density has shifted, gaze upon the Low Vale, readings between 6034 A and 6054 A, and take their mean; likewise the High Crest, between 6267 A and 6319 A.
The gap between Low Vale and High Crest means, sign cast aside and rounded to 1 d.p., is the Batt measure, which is 1.7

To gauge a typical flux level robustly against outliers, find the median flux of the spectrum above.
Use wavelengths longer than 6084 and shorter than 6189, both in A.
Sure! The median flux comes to 19.1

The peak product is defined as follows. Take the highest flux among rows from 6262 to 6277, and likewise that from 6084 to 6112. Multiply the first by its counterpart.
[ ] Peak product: 401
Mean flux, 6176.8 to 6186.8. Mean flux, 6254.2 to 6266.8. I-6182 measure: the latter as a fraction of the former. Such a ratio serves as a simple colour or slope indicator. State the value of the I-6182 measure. 0.937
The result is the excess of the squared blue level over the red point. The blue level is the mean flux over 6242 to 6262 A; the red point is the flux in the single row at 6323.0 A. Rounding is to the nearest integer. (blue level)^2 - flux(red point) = 302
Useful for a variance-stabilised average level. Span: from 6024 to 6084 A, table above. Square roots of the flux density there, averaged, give 4.45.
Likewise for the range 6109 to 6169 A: 4.37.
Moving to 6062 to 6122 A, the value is 4.43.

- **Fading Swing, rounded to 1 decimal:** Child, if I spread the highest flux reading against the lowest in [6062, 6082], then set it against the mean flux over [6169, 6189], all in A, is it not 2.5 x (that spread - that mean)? -40.3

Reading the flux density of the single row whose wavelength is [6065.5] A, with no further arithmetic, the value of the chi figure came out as 19.56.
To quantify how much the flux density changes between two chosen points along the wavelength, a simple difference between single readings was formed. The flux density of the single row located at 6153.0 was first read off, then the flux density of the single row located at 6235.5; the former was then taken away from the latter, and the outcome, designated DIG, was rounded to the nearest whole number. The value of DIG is -2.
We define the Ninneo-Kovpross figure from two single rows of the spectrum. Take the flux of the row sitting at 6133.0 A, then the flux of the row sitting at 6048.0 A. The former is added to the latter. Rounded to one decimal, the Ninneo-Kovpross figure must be 39.7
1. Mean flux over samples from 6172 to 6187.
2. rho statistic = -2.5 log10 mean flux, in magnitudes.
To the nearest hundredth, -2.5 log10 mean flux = -3.17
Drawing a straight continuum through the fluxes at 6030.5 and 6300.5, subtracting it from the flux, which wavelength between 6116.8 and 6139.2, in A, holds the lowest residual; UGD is 6123.0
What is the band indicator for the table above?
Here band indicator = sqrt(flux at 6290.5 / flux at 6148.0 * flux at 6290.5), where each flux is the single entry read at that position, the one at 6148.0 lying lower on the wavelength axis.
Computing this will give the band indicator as 4.20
